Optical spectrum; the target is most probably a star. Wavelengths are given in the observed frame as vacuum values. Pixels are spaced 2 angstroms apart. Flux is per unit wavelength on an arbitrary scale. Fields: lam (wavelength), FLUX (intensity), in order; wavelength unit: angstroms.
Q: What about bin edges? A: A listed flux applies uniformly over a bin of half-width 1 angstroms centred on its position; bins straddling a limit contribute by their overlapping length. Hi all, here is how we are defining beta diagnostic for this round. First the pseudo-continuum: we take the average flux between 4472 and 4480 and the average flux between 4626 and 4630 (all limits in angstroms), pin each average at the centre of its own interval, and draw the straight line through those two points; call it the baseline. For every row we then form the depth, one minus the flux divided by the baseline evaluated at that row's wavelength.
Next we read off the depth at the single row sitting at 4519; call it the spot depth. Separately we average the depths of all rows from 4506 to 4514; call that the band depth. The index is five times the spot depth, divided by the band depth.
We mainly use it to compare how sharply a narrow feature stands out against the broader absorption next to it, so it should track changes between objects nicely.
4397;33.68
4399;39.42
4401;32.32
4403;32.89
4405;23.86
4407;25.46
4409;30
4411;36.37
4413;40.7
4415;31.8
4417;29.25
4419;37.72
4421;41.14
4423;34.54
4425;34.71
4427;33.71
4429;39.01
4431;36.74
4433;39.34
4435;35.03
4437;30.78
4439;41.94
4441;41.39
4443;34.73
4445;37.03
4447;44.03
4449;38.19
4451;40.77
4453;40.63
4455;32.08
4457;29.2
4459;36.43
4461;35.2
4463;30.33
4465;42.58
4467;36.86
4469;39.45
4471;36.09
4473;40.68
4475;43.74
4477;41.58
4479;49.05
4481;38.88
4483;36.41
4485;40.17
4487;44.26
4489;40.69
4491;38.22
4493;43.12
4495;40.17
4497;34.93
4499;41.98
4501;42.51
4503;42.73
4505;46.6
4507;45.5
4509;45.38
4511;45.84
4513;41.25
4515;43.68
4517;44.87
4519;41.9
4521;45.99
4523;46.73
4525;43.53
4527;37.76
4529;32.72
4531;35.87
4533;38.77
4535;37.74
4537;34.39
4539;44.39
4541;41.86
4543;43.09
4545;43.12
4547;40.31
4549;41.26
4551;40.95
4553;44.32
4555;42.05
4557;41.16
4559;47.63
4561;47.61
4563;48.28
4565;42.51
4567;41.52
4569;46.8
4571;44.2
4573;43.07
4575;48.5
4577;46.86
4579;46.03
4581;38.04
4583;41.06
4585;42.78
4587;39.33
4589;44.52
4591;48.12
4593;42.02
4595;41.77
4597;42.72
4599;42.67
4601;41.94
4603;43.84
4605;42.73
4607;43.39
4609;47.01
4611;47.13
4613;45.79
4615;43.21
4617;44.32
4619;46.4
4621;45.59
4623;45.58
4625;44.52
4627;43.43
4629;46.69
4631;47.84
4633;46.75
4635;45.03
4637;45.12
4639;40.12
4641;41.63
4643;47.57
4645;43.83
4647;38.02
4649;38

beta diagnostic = -25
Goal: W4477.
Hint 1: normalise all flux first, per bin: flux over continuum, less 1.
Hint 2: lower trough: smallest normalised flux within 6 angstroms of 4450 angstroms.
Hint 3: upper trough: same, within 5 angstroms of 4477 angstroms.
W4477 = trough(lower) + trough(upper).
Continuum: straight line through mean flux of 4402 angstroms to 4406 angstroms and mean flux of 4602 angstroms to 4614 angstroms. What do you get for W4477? 0.11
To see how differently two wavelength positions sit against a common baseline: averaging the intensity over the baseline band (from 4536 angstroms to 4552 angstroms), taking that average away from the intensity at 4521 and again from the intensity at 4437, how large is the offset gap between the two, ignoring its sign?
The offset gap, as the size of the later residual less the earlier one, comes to 15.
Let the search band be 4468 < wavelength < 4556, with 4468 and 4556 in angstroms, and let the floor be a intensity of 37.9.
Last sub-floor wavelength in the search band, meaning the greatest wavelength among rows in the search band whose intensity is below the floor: 4537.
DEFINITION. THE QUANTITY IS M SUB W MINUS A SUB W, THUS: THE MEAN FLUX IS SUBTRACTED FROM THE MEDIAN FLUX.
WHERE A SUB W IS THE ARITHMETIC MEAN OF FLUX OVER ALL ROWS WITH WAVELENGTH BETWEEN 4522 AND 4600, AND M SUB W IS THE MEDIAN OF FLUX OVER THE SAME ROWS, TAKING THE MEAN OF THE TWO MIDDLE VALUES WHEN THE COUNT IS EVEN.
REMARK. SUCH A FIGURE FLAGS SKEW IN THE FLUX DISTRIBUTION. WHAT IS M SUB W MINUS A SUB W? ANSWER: 0.2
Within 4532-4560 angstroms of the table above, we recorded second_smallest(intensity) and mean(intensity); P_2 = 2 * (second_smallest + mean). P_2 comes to 158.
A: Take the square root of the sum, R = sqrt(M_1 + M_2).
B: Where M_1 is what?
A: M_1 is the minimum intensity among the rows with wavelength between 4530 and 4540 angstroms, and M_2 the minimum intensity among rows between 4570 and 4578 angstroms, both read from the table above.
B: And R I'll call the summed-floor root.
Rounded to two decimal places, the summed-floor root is 8.80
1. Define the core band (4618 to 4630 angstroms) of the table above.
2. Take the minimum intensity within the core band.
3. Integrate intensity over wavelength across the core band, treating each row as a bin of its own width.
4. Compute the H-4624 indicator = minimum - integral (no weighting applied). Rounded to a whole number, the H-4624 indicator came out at -501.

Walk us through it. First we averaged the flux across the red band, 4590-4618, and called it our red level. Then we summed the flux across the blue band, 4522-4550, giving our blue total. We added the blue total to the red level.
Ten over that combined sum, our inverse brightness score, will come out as 0.0165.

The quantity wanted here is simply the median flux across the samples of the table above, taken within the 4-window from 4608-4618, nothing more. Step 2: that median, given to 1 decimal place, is 45.8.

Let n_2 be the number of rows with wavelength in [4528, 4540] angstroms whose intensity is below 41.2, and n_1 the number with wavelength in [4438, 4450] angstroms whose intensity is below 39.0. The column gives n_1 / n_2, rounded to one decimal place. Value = 0.6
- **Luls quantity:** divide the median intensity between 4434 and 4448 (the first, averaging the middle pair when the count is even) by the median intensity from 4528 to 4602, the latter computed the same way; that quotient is 0.871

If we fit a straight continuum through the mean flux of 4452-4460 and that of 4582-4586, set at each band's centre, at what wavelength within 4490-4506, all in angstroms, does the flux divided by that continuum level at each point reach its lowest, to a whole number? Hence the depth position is 4497 angstroms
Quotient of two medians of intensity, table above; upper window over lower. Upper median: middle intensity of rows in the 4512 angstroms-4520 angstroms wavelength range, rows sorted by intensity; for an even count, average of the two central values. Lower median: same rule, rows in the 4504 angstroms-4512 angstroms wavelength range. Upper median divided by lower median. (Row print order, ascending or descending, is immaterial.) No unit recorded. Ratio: 0.94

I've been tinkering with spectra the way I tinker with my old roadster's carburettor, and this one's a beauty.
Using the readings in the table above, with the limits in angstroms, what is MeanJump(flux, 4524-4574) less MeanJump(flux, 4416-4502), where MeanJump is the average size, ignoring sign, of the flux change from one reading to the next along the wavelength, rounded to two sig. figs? -1.6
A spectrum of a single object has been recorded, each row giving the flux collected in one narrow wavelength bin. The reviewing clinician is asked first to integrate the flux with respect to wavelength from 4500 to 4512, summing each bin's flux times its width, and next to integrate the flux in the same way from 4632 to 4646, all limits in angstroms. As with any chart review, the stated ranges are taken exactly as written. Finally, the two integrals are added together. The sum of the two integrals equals 1157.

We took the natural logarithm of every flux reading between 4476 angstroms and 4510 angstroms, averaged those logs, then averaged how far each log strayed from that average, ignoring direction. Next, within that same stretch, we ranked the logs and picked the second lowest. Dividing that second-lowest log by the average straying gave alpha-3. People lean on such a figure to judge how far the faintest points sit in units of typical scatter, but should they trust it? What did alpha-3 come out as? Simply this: 53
